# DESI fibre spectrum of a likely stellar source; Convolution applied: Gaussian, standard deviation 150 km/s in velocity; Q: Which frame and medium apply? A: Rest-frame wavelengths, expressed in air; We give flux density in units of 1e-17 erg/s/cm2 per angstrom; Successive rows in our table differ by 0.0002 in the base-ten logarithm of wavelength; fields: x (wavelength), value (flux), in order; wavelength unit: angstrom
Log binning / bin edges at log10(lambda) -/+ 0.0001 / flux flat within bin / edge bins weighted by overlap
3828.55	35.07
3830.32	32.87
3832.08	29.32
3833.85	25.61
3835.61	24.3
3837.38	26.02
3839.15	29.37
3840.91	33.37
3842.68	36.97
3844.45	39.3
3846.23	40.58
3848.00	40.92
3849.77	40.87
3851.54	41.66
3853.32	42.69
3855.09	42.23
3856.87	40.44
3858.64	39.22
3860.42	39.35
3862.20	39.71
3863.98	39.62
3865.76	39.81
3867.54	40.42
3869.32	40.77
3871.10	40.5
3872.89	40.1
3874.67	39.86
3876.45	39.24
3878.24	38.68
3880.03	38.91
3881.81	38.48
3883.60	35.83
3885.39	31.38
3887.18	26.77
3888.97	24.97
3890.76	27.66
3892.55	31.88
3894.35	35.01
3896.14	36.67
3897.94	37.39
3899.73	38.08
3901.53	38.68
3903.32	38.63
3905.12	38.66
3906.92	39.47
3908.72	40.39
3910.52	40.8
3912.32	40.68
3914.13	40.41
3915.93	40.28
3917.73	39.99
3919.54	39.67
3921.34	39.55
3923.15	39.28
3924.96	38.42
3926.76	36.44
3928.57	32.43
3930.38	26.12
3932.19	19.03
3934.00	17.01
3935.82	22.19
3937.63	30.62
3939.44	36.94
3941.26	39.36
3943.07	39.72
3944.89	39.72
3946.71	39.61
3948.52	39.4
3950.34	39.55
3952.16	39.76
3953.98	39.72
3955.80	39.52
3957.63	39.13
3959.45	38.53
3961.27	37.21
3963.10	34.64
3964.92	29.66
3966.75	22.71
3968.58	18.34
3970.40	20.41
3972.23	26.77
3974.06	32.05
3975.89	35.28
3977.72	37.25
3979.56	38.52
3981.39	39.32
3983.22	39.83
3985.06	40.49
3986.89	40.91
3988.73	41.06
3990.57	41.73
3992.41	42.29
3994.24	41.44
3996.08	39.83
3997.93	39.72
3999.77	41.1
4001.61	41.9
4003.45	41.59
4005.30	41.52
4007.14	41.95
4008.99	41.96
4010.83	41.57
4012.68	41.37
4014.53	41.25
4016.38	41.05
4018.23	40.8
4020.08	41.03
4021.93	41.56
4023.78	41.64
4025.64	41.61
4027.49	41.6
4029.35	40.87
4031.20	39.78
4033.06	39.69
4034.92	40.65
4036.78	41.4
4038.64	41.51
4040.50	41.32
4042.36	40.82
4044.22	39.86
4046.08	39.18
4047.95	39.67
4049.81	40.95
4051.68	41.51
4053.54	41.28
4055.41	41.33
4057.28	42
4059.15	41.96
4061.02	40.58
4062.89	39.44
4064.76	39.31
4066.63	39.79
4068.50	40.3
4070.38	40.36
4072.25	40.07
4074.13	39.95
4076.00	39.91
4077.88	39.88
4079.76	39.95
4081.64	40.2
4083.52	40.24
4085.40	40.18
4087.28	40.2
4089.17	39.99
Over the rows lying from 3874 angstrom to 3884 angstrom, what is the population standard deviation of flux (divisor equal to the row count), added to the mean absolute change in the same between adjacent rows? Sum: 2.2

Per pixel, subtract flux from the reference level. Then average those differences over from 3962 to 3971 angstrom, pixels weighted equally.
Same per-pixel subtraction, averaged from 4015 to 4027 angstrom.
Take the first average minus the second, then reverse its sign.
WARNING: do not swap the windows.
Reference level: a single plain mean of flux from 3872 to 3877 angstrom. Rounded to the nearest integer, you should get -16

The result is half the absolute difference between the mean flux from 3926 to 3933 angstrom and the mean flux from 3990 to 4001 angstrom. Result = 6.3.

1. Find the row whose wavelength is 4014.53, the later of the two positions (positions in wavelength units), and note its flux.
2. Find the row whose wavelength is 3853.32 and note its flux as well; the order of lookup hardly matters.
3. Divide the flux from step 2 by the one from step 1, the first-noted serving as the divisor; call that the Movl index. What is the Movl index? 1.03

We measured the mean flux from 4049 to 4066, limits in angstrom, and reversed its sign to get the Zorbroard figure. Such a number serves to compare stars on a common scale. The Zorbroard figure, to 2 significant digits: -41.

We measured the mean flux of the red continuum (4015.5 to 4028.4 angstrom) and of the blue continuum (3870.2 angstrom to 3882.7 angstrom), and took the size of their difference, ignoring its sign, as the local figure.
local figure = 1.9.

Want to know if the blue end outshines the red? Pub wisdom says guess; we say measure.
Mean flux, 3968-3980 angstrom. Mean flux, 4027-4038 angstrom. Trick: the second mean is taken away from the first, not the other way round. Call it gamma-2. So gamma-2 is -11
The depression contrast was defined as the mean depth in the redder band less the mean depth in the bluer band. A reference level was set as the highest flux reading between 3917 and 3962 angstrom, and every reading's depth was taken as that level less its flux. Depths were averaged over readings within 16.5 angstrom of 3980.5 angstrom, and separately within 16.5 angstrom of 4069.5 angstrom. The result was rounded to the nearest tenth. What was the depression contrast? -5.5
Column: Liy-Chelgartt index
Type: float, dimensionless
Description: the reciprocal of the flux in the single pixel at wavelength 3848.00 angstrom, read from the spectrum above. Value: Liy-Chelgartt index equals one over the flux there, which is 0.0244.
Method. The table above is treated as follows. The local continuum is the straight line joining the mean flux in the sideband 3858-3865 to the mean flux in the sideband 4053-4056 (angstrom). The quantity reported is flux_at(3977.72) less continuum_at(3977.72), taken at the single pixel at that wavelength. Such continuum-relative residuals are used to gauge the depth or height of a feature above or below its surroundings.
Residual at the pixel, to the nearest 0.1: -3.3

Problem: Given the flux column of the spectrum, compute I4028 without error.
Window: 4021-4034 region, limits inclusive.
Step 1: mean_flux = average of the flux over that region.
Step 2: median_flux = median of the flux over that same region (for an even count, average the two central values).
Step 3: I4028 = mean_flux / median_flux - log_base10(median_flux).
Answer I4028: -0.633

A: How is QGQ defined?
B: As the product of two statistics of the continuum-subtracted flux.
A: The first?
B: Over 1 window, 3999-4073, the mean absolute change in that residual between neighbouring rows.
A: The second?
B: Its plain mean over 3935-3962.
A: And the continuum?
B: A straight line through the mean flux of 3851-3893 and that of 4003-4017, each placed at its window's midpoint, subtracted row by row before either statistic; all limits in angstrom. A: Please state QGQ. -1.0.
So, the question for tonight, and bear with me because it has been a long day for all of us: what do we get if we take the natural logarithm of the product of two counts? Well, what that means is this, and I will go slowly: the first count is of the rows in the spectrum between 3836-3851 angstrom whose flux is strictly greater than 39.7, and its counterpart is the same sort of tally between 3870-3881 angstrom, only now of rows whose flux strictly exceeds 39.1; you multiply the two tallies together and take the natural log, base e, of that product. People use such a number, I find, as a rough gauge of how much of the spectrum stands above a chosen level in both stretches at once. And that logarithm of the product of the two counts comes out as 2.5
